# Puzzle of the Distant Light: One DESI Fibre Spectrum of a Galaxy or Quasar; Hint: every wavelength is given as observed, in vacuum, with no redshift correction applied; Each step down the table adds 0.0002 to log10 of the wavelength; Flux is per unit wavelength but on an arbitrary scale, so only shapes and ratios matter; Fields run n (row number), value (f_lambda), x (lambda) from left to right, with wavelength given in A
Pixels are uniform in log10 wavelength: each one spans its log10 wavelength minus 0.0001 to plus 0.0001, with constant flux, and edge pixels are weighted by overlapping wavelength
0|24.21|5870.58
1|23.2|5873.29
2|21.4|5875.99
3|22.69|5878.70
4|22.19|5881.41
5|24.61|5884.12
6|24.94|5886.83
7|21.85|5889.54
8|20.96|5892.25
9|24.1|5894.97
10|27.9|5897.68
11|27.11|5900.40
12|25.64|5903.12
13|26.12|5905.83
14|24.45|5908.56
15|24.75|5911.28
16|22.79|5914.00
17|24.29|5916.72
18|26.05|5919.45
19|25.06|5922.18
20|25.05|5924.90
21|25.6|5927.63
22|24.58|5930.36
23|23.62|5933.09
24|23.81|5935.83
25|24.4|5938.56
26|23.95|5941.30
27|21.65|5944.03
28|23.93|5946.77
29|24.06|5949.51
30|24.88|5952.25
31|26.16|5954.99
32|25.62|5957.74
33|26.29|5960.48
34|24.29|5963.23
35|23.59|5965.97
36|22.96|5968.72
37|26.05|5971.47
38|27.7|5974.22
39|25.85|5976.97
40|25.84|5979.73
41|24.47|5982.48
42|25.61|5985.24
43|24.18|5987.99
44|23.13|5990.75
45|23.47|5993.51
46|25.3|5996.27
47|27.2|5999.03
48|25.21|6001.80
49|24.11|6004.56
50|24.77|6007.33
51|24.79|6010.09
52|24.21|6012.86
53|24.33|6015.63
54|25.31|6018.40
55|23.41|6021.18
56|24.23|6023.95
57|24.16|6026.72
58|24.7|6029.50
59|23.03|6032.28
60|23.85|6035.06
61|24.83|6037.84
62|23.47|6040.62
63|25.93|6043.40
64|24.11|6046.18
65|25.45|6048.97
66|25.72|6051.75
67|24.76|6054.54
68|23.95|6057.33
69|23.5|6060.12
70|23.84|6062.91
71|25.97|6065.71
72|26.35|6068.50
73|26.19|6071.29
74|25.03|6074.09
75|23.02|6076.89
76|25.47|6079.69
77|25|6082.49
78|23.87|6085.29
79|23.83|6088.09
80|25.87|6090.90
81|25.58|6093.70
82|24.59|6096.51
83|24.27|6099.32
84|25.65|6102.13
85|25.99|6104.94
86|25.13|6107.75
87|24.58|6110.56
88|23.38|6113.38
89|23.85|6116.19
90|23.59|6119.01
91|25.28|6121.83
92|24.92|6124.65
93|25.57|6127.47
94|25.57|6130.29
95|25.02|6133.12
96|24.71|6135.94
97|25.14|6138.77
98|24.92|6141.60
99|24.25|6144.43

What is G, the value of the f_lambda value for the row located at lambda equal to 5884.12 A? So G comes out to 24.61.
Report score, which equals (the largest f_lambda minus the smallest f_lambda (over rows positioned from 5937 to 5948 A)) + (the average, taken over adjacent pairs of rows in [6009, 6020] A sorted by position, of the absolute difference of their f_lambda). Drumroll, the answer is 3.3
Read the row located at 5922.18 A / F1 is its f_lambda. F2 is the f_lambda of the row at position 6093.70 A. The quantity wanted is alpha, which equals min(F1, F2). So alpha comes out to 25.1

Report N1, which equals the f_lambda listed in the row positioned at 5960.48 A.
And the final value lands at 26.29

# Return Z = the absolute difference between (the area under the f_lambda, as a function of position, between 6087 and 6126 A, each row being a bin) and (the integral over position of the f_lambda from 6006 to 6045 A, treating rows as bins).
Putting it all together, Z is 15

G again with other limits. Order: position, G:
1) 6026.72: 24.16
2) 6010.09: 24.79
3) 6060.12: 23.5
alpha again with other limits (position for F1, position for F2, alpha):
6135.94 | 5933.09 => 23.6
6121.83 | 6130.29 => 25.3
